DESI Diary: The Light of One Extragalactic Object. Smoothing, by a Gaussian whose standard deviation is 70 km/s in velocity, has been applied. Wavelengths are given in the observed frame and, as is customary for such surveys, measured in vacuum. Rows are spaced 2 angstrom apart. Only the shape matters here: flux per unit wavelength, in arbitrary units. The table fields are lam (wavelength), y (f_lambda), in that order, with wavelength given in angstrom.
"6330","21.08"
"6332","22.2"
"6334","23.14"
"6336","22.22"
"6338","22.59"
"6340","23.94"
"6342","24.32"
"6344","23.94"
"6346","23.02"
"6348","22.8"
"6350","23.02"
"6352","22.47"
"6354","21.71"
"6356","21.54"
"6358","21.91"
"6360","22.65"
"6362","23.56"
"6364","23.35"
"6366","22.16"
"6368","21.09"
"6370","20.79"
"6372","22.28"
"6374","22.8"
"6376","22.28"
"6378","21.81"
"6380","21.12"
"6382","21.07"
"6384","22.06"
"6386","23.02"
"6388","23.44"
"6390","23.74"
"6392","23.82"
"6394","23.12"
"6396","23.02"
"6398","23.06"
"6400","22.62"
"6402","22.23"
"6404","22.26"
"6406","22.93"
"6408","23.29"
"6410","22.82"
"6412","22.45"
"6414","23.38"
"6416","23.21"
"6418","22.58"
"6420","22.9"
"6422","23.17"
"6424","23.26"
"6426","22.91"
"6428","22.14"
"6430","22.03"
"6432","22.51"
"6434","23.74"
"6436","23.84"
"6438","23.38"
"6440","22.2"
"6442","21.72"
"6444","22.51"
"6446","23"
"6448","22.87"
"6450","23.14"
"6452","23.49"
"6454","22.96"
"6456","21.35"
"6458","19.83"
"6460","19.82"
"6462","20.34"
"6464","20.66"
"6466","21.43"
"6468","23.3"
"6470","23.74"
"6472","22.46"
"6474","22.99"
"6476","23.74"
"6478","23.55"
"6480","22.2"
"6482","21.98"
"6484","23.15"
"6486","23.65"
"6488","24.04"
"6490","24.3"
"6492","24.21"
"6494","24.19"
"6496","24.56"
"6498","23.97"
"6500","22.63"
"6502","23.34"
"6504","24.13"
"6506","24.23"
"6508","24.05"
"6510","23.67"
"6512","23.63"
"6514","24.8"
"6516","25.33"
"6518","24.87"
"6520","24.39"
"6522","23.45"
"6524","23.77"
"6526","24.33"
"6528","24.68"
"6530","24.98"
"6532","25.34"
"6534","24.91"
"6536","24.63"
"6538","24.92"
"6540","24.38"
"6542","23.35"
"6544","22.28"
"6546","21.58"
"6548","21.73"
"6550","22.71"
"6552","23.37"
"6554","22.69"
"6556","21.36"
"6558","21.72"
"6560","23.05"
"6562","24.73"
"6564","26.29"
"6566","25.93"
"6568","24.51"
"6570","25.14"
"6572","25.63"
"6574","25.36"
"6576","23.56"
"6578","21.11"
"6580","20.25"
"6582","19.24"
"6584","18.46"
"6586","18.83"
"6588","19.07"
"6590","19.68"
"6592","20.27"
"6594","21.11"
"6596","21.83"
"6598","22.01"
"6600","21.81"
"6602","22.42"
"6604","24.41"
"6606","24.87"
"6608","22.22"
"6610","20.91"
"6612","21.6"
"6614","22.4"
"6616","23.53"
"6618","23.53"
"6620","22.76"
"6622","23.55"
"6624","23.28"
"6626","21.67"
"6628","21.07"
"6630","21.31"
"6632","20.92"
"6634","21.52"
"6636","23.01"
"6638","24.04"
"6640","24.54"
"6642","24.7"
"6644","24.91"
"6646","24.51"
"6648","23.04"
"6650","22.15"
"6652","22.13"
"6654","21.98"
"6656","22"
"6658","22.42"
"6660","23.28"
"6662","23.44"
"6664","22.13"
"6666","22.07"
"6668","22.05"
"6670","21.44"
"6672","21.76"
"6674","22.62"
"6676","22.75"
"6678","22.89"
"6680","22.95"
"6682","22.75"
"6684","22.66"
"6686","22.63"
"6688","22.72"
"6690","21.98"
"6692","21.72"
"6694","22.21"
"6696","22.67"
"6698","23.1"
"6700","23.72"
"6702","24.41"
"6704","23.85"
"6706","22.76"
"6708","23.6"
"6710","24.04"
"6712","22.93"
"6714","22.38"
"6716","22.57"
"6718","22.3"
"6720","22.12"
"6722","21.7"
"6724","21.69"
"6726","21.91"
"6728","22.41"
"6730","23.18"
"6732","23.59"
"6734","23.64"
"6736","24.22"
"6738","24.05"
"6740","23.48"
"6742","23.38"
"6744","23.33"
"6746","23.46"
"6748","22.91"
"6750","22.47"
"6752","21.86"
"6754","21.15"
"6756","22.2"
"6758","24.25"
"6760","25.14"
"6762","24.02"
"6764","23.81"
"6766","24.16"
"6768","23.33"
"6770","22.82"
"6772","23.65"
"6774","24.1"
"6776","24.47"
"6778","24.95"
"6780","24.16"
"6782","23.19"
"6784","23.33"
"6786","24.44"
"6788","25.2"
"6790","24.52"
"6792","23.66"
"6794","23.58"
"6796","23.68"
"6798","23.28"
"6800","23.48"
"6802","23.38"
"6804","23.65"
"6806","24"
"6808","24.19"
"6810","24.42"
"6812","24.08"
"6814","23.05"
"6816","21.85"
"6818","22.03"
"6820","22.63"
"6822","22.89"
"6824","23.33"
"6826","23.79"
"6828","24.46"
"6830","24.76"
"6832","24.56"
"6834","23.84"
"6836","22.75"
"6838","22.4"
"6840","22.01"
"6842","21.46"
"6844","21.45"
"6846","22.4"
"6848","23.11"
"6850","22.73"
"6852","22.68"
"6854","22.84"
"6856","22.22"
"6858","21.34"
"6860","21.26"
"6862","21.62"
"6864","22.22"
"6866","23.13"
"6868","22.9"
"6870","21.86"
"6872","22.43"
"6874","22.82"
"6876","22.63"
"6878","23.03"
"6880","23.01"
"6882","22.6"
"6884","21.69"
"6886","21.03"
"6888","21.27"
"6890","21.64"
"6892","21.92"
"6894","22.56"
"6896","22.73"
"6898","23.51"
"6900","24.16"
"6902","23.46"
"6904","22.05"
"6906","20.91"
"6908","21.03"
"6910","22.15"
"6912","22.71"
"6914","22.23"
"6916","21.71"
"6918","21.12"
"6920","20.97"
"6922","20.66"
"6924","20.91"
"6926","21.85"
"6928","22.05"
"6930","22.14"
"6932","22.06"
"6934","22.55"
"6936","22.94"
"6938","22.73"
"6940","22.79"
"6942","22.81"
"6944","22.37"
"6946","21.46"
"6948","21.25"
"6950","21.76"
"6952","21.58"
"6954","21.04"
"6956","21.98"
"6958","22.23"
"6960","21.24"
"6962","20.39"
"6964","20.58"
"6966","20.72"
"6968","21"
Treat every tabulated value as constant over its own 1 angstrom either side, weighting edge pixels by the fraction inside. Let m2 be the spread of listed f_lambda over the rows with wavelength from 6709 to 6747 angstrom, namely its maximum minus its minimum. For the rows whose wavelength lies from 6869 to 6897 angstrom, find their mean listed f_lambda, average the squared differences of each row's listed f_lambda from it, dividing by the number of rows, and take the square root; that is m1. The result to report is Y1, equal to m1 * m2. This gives 1.6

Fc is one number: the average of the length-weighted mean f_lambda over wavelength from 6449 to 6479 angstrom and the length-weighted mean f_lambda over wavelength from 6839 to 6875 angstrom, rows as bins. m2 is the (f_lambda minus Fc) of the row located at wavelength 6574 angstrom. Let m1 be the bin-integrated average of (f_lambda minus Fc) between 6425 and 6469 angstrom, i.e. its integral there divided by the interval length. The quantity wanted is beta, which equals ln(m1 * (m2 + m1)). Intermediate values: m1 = 0.0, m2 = 3.1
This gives -2.9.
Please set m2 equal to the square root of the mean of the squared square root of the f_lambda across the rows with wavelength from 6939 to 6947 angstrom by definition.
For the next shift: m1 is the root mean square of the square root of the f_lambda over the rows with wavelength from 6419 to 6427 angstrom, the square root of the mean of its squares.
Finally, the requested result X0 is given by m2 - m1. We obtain -0.07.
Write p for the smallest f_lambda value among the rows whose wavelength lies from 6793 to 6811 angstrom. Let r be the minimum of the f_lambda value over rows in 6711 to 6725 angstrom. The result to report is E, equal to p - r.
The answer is 1.6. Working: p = 23.28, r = 21.69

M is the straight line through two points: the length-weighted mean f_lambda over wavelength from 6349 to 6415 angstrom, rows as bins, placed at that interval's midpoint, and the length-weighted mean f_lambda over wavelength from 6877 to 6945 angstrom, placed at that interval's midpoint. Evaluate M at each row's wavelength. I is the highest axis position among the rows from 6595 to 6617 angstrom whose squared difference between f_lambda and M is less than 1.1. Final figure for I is 6614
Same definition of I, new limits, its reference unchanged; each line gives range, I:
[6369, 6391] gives 6388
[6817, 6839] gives 6838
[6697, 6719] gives 6718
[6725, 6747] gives 6730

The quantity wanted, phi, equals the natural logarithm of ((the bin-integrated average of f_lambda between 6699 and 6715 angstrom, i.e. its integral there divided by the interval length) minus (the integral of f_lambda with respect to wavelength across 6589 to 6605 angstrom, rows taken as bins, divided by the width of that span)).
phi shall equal 0.57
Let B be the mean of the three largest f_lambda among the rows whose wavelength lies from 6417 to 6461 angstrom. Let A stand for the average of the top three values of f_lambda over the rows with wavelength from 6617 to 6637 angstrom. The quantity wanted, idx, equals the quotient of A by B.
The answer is 0.99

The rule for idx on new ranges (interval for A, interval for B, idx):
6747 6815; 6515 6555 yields 1.00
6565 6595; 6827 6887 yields 1.04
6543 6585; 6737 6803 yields 1.03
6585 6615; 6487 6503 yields 0.98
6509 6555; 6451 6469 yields 1.08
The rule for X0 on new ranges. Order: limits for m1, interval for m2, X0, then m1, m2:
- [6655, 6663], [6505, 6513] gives 0.11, 4.77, 4.89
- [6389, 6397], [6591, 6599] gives -0.22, 4.84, 4.62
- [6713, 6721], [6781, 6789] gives 0.18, 4.73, 4.90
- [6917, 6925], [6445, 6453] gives 0.24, 4.57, 4.81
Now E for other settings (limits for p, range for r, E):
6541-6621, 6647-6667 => -3.5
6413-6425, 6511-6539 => -0.9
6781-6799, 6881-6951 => 2.5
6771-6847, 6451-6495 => 1.6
